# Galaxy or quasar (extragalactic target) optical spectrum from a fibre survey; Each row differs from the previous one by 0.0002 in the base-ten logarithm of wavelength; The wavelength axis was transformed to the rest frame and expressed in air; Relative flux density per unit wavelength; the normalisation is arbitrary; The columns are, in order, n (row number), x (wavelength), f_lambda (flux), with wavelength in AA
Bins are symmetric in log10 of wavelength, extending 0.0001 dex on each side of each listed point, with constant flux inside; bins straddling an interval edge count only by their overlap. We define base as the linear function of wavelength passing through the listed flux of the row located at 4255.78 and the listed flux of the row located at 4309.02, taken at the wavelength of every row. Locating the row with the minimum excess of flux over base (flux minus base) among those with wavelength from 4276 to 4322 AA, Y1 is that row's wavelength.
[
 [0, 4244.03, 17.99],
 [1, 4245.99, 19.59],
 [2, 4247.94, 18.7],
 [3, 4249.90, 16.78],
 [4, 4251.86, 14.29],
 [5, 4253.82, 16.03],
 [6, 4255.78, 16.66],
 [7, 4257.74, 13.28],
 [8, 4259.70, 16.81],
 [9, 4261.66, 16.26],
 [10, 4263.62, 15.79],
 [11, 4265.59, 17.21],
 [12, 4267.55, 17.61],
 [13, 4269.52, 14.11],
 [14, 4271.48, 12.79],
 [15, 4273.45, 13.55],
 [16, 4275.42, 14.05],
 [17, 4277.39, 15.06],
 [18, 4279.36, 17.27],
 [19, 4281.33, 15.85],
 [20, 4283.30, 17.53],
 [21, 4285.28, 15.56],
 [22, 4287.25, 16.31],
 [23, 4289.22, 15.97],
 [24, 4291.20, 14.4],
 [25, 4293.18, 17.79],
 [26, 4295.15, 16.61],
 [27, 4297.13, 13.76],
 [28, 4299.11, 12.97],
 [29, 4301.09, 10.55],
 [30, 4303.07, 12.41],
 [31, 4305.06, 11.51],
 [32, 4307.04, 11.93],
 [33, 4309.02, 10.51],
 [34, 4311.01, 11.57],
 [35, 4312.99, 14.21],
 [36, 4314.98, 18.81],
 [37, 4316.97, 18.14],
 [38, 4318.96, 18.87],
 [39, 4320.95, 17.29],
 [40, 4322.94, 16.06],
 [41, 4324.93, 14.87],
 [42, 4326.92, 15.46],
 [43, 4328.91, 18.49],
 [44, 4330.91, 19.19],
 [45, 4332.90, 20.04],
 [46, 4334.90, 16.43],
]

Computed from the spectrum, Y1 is 4301.09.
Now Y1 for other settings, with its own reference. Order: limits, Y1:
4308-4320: 4309.02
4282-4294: 4291.20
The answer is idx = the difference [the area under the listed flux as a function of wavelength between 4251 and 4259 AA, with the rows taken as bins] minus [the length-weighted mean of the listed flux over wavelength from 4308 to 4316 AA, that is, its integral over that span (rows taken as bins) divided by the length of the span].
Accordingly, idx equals 107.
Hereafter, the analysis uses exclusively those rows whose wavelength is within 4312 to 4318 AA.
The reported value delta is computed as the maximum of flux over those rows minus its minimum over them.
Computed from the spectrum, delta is 4.6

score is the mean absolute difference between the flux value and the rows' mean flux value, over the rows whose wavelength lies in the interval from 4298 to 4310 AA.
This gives 0.8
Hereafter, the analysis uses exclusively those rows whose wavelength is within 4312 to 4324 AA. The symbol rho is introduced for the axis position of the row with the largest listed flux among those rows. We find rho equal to 4318.96 AA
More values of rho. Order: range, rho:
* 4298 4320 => 4318.96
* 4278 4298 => 4293.18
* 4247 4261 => 4247.94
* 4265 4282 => 4267.55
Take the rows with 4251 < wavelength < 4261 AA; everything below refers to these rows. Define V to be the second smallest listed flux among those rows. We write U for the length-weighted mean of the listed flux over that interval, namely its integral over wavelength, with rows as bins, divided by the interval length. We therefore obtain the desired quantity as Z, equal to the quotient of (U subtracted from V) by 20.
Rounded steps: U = 15.5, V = 14.29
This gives -0.058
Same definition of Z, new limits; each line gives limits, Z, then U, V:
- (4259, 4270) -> -0.030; 16.4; 15.79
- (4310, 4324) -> -0.110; 16.4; 14.21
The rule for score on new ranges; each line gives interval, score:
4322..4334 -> 1.9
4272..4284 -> 1.3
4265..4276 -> 1.7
